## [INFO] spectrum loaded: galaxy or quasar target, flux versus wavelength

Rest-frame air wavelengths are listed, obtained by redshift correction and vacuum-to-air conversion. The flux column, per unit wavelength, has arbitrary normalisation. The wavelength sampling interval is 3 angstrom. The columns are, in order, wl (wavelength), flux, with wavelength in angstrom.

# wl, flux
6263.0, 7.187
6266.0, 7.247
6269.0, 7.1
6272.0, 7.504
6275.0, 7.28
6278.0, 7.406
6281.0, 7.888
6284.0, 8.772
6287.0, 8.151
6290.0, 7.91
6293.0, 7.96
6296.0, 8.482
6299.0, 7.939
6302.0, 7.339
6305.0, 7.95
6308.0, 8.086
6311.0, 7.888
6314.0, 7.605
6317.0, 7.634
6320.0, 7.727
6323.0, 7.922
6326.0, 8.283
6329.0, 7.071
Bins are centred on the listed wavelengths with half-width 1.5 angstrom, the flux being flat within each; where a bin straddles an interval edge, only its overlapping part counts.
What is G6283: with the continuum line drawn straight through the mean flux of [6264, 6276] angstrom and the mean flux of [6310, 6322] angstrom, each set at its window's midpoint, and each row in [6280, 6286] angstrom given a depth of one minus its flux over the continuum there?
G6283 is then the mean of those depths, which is -0.13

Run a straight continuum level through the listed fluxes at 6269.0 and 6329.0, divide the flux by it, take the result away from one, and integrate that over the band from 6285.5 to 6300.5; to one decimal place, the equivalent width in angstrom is -2.1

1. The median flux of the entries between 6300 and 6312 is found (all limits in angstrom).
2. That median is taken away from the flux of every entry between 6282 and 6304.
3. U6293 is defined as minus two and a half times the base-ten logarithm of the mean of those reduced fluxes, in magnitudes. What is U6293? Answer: 2.0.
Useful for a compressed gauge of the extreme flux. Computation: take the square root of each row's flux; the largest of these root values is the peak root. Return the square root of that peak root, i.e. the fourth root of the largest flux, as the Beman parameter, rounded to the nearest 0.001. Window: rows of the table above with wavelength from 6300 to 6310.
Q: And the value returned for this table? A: 1.686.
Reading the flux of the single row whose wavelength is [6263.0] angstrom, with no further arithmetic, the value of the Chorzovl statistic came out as 7.187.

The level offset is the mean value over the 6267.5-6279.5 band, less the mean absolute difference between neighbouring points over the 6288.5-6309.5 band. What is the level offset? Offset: 6.9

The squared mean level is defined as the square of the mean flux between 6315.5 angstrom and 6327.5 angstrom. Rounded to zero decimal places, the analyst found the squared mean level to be 62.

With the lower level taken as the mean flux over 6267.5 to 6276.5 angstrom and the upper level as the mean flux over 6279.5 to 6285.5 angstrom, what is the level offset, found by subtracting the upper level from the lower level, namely -1.0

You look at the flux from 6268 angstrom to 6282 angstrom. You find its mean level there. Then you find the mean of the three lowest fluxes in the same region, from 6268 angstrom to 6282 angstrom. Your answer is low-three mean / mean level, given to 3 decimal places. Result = 0.977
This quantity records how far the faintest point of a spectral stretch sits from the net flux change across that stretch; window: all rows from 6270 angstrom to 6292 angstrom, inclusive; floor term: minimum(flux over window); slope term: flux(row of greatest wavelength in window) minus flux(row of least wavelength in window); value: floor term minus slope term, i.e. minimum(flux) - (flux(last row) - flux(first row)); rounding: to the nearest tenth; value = 6.9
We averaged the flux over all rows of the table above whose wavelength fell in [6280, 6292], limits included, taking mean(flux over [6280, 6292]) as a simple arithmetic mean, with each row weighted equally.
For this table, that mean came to 8.2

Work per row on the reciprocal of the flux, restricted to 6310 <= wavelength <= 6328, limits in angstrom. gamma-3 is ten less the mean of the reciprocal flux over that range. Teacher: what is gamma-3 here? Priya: 9.872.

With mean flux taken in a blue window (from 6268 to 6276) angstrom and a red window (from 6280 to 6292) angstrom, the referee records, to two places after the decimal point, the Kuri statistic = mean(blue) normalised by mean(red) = 0.89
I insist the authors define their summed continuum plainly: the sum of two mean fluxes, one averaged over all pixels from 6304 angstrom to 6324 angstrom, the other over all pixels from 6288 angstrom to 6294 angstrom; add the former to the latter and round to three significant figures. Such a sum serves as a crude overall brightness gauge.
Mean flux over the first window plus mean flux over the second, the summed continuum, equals 15.8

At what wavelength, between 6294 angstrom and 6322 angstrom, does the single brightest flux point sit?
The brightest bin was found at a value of 6296.0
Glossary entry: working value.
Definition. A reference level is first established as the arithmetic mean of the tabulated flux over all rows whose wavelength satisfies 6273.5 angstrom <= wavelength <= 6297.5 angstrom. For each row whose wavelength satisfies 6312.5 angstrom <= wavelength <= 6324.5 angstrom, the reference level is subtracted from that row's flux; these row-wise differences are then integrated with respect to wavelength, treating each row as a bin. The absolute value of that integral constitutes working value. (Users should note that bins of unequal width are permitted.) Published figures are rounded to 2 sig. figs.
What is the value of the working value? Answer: 3.1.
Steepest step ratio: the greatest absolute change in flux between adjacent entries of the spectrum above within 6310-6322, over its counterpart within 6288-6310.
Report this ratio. 0.46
